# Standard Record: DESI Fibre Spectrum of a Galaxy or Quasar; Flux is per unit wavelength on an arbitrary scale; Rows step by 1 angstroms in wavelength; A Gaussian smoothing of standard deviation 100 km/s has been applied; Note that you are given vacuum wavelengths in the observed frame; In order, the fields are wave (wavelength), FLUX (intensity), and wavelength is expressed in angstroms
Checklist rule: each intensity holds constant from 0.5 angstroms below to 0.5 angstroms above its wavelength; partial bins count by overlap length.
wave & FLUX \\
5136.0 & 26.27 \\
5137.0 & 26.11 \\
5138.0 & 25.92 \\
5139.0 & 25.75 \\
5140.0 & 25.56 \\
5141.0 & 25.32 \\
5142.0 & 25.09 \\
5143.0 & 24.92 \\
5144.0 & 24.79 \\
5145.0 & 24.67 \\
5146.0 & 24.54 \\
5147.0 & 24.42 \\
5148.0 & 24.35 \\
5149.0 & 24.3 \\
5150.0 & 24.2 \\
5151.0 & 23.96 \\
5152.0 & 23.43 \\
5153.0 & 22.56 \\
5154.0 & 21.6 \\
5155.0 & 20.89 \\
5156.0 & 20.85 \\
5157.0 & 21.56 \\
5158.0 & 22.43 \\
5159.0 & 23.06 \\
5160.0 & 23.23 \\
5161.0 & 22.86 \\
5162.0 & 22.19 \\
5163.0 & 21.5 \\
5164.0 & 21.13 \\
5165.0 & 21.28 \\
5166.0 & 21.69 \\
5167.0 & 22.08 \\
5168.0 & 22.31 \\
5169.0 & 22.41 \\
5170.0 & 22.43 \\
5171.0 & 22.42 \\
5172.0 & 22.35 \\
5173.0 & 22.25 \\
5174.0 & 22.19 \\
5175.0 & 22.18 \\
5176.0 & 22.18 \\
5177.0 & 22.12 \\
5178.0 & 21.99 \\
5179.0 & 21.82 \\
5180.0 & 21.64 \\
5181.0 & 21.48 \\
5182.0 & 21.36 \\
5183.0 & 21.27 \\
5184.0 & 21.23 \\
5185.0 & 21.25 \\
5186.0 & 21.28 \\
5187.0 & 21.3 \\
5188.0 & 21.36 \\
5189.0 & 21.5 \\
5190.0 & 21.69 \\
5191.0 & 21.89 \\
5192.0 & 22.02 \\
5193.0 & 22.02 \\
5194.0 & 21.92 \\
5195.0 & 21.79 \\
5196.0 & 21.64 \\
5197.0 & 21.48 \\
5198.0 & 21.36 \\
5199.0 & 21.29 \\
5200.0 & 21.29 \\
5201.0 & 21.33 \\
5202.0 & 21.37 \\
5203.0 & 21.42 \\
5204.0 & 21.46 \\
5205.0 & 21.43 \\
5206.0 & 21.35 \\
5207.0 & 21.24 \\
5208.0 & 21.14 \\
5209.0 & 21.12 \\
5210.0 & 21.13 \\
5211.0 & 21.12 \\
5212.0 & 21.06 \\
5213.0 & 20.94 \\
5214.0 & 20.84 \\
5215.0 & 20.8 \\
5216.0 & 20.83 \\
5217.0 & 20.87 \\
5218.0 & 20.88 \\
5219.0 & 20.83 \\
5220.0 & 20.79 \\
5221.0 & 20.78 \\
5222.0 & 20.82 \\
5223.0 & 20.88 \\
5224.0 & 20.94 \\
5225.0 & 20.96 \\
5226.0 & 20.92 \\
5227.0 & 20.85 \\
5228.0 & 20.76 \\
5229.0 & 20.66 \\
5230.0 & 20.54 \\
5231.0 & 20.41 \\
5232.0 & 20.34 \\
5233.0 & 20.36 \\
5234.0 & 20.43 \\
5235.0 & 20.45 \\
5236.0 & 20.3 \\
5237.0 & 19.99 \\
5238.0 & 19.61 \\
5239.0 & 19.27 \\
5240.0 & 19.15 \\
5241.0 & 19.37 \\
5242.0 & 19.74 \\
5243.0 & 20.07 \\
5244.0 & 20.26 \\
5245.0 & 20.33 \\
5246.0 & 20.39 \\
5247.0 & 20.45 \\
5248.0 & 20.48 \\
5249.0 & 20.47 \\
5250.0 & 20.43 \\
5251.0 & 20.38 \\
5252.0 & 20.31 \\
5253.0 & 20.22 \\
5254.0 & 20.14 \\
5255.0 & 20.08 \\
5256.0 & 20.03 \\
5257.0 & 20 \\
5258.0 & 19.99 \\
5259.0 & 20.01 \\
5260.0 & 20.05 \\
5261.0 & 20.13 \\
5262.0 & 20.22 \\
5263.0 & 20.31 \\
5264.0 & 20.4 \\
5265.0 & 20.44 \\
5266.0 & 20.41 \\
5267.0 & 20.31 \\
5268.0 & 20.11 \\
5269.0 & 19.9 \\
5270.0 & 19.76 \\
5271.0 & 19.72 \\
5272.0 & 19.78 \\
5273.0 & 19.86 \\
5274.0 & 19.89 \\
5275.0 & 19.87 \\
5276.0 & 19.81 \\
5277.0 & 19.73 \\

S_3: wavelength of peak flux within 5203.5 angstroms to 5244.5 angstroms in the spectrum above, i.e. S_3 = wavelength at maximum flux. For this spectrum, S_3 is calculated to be 5204.0 angstroms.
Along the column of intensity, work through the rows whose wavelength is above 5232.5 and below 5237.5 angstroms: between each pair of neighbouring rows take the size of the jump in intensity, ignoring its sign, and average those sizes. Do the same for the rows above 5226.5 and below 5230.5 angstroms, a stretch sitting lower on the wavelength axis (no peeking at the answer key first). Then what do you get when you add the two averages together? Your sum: 0.24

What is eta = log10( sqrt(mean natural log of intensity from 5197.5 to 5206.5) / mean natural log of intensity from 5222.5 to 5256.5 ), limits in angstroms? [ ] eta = -0.236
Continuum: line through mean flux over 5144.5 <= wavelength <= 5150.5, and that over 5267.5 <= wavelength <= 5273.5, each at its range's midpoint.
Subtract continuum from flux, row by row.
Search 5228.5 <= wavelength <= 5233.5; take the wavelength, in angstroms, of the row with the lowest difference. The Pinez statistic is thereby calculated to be 5232.0 angstroms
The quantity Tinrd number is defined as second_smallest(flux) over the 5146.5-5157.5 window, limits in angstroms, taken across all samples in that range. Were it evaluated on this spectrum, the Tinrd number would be 20.89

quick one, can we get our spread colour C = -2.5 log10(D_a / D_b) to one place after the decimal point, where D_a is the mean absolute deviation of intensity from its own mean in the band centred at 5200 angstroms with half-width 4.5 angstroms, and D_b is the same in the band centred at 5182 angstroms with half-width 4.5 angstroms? 1.1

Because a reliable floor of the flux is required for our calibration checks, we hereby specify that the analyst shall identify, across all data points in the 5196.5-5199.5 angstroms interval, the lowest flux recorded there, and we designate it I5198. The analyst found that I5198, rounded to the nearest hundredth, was 21.29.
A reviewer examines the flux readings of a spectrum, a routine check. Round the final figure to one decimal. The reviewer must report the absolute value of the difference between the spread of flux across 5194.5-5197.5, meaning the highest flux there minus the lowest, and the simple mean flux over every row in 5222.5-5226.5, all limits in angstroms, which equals 20.6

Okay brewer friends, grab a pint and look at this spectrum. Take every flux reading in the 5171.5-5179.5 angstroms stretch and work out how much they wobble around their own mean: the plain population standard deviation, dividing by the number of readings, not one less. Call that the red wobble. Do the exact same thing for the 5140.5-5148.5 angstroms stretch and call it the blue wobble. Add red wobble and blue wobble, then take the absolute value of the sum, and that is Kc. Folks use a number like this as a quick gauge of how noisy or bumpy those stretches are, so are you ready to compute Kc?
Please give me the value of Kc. 0.47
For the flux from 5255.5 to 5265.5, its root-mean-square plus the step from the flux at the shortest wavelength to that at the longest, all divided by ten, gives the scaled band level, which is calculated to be 2.06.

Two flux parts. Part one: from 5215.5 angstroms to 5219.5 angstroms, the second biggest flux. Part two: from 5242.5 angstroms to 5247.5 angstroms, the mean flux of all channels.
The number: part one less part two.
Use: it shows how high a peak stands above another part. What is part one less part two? 0.6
